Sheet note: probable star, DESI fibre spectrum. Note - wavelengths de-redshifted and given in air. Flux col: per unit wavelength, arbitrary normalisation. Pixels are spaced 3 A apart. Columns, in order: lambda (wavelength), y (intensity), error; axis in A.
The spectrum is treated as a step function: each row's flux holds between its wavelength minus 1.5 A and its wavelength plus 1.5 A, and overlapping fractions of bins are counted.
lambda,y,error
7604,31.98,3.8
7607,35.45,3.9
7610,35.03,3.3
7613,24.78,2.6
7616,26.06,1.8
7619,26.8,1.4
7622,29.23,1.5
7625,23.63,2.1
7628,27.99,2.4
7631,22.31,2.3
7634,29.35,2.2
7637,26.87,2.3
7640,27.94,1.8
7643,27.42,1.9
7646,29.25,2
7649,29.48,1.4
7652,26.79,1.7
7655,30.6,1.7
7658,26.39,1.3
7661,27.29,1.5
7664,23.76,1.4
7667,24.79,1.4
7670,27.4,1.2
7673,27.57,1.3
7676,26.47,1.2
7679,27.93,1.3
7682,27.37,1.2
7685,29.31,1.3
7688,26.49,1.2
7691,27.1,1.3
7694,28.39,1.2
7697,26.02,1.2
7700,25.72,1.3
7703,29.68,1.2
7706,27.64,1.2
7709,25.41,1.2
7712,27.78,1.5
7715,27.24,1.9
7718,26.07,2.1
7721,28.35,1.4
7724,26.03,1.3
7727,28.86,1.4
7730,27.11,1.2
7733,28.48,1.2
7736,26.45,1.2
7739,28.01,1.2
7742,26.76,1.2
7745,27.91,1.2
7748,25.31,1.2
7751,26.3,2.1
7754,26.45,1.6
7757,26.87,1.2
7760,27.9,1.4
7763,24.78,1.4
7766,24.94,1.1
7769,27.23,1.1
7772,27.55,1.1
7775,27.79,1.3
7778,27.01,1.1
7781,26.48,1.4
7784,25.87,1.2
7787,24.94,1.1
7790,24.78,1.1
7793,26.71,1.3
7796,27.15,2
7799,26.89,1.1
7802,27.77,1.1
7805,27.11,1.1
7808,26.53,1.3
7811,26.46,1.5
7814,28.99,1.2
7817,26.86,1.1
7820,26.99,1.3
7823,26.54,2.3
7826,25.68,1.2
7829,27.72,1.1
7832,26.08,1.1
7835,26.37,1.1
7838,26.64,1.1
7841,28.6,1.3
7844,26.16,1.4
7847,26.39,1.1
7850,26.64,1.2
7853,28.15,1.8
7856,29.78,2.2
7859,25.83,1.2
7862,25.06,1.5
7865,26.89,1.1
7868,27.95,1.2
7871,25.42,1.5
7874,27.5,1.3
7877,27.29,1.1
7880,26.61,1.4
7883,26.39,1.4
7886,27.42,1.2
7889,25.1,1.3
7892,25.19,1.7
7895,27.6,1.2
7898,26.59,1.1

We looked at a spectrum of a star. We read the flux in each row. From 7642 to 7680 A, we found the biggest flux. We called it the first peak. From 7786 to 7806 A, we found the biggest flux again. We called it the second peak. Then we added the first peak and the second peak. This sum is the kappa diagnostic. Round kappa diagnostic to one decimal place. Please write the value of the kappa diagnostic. 58.4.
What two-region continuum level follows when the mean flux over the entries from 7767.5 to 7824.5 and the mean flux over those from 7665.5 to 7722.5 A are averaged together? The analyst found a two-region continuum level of 27.0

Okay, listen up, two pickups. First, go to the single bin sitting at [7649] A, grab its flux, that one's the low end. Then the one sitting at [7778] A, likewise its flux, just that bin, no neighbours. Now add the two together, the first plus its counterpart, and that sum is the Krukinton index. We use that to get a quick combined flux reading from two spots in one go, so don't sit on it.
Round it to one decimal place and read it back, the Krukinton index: 56.5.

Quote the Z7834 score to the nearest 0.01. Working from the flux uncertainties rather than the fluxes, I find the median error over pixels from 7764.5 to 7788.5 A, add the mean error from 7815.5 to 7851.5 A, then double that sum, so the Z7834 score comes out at 4.75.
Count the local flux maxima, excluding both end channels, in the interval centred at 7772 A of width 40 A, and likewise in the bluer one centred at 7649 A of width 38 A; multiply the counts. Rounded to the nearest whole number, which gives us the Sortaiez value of 10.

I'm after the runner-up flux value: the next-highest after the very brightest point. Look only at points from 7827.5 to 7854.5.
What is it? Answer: 28.15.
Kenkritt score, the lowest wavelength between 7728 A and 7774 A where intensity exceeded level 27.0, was 7730 A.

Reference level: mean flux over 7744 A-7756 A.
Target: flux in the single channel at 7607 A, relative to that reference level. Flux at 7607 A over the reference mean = 1.34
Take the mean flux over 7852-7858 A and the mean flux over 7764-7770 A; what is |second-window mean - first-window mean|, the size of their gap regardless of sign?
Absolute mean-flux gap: 2.9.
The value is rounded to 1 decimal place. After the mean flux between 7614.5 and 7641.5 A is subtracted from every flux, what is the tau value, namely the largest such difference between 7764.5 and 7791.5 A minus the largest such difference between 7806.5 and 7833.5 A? -1.2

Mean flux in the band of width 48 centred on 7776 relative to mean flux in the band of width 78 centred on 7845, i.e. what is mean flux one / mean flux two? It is 0.983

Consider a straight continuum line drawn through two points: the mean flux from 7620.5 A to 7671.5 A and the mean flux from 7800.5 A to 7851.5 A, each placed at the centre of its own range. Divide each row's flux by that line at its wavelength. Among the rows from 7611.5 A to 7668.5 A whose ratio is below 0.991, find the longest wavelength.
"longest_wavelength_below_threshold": 7667 A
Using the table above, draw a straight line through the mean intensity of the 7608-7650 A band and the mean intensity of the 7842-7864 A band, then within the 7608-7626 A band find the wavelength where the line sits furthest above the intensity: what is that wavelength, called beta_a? 7625 A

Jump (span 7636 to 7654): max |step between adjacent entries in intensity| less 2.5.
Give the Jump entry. 0.19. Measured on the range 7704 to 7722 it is -0.13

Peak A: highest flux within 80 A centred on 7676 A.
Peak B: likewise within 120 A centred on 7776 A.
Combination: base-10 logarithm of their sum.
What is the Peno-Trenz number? 1.775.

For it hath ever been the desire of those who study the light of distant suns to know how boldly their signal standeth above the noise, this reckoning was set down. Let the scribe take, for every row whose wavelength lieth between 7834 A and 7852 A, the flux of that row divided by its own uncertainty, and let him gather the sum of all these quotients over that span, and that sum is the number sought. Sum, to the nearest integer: 135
